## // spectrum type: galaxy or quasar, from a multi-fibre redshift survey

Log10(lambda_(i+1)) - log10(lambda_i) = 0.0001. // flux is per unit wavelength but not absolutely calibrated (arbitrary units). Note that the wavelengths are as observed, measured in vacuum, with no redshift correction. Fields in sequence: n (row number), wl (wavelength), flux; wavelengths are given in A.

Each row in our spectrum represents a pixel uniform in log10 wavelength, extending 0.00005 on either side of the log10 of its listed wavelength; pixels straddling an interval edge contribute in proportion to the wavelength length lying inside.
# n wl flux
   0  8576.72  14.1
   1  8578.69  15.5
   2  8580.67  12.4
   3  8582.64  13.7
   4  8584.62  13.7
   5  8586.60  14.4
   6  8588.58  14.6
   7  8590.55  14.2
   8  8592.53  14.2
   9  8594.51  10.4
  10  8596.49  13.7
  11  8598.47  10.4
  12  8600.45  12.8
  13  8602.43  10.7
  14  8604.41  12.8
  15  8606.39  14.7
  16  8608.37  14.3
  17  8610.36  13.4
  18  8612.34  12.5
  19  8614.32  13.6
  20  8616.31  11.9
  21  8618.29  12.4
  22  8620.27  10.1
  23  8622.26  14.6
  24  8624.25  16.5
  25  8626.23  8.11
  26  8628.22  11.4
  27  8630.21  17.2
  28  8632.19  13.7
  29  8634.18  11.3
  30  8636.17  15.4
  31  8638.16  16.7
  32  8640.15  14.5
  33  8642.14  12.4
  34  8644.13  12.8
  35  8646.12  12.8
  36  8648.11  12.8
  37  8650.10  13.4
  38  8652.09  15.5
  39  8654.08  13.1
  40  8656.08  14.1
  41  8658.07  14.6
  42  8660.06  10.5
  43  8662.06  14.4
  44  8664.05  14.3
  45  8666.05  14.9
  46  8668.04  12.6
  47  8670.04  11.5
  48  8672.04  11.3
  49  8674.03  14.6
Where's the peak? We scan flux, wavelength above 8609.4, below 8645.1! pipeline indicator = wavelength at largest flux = 8630.21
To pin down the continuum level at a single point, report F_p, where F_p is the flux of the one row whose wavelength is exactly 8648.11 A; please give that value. 12.8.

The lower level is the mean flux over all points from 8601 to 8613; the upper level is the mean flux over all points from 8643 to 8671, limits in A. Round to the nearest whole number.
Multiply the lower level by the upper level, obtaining 175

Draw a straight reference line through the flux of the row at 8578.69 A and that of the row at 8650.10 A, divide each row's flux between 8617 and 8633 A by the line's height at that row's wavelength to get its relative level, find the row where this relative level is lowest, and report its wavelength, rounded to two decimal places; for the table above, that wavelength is 8626.23 A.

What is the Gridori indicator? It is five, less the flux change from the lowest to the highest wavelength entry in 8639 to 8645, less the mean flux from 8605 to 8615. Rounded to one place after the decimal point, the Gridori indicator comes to -7.0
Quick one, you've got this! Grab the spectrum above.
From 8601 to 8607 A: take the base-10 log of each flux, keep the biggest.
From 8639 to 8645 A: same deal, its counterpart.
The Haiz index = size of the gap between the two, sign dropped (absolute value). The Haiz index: 0.01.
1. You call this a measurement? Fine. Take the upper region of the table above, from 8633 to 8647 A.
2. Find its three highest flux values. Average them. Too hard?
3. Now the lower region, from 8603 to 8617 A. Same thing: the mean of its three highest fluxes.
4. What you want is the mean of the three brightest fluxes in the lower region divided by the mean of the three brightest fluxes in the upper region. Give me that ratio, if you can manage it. 0.91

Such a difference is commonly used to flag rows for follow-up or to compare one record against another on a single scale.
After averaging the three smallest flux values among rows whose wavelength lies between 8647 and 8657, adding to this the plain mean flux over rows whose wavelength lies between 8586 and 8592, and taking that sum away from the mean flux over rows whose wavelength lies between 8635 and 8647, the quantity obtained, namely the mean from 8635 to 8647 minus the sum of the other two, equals -13.4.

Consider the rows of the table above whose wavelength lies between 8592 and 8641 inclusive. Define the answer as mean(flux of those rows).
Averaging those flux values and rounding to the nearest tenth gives 13.1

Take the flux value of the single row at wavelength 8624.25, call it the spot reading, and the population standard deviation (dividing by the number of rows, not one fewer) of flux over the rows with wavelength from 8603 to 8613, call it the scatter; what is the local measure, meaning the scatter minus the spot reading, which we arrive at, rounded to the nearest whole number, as -16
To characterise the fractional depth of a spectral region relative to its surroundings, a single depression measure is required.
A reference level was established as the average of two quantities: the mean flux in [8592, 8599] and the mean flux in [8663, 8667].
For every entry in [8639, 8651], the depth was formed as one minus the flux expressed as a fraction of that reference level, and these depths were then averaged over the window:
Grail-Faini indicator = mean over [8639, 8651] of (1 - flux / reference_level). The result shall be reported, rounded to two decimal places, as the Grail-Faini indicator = 0.02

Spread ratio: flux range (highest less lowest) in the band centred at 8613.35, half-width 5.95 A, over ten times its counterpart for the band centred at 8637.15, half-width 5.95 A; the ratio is 0.04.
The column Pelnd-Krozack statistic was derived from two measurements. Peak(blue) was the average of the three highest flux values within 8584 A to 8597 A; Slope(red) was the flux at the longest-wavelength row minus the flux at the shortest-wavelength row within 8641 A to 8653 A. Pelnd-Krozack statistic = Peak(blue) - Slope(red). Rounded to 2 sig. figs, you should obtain 11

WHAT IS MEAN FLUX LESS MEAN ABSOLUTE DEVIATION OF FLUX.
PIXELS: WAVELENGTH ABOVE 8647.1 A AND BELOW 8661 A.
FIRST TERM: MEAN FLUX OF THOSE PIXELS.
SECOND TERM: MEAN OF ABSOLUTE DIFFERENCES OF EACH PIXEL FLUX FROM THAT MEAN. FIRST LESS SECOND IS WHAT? 12.3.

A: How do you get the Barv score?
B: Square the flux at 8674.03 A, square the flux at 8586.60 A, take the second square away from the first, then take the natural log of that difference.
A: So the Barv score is 1.8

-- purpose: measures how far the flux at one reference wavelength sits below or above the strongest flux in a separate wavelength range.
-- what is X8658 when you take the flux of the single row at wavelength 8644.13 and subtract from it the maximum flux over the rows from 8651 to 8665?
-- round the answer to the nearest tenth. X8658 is -2.7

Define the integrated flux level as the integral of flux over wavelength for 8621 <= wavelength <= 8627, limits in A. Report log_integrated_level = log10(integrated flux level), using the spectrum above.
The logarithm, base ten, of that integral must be 1.9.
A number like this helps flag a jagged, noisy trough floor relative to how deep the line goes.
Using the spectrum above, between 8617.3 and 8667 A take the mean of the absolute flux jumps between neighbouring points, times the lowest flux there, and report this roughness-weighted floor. 19.4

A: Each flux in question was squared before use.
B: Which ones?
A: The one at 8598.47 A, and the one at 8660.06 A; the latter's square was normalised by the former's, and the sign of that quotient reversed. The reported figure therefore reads -1.02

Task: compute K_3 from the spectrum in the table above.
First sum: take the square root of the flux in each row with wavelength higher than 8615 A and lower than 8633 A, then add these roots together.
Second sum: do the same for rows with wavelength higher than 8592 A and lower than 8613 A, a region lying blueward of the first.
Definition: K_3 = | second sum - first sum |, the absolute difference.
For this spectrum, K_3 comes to 7.1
